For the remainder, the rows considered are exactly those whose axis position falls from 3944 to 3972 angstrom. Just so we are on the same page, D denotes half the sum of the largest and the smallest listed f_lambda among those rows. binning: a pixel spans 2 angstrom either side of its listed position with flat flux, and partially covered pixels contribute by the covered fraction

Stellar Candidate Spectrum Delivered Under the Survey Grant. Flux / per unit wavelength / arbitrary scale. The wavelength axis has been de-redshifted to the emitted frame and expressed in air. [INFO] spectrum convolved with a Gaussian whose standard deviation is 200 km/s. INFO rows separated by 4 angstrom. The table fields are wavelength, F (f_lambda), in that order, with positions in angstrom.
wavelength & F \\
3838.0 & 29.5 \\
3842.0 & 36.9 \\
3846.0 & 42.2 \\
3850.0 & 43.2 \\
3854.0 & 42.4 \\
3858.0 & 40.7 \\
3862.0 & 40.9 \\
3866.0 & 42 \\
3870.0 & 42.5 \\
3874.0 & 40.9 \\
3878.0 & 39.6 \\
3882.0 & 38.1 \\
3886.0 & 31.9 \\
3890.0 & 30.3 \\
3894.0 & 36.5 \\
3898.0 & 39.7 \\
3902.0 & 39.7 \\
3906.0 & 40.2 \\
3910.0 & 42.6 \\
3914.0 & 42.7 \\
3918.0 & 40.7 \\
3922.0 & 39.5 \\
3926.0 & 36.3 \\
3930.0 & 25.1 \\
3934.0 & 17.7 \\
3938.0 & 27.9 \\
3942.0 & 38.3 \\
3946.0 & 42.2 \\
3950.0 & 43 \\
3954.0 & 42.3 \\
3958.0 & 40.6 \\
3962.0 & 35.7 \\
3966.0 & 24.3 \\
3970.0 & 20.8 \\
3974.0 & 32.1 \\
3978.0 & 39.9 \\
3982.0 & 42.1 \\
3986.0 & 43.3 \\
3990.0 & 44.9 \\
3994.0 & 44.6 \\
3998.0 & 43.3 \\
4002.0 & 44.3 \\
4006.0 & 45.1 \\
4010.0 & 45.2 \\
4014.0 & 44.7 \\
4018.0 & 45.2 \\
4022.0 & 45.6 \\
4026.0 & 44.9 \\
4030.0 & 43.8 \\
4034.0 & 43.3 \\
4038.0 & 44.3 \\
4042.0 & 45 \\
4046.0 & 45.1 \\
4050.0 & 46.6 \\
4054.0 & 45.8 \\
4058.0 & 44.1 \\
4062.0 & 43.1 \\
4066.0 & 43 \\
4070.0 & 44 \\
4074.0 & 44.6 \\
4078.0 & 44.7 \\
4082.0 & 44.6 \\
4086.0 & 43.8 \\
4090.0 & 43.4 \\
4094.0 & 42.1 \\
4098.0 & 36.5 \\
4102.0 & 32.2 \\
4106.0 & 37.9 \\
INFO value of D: 32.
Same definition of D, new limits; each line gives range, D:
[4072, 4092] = 44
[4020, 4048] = 44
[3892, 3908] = 38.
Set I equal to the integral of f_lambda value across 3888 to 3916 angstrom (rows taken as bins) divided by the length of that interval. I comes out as 38.8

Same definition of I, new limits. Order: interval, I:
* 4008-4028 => 45.1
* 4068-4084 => 44.5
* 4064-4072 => 43.5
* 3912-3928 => 39.8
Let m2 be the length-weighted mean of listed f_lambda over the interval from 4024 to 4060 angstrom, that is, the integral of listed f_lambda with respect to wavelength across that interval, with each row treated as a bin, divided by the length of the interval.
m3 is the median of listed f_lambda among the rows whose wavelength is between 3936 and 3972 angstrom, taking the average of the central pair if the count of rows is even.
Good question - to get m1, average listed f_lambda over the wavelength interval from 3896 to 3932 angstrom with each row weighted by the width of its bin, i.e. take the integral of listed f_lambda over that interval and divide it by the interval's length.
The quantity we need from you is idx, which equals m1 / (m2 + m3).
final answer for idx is 0.463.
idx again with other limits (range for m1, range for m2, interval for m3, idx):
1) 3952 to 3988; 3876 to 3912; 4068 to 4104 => 0.438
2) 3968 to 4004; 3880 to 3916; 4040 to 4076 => 0.478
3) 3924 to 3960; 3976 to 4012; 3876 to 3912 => 0.418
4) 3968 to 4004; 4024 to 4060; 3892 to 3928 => 0.467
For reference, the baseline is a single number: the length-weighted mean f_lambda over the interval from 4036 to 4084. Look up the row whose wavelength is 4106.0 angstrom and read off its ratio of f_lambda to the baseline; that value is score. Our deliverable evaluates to 0.850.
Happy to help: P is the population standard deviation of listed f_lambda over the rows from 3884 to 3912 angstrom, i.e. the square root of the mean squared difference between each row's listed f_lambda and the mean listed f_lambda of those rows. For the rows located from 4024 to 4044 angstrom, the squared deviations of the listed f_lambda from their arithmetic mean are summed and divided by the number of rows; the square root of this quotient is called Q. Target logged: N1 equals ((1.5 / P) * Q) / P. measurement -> 0.05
